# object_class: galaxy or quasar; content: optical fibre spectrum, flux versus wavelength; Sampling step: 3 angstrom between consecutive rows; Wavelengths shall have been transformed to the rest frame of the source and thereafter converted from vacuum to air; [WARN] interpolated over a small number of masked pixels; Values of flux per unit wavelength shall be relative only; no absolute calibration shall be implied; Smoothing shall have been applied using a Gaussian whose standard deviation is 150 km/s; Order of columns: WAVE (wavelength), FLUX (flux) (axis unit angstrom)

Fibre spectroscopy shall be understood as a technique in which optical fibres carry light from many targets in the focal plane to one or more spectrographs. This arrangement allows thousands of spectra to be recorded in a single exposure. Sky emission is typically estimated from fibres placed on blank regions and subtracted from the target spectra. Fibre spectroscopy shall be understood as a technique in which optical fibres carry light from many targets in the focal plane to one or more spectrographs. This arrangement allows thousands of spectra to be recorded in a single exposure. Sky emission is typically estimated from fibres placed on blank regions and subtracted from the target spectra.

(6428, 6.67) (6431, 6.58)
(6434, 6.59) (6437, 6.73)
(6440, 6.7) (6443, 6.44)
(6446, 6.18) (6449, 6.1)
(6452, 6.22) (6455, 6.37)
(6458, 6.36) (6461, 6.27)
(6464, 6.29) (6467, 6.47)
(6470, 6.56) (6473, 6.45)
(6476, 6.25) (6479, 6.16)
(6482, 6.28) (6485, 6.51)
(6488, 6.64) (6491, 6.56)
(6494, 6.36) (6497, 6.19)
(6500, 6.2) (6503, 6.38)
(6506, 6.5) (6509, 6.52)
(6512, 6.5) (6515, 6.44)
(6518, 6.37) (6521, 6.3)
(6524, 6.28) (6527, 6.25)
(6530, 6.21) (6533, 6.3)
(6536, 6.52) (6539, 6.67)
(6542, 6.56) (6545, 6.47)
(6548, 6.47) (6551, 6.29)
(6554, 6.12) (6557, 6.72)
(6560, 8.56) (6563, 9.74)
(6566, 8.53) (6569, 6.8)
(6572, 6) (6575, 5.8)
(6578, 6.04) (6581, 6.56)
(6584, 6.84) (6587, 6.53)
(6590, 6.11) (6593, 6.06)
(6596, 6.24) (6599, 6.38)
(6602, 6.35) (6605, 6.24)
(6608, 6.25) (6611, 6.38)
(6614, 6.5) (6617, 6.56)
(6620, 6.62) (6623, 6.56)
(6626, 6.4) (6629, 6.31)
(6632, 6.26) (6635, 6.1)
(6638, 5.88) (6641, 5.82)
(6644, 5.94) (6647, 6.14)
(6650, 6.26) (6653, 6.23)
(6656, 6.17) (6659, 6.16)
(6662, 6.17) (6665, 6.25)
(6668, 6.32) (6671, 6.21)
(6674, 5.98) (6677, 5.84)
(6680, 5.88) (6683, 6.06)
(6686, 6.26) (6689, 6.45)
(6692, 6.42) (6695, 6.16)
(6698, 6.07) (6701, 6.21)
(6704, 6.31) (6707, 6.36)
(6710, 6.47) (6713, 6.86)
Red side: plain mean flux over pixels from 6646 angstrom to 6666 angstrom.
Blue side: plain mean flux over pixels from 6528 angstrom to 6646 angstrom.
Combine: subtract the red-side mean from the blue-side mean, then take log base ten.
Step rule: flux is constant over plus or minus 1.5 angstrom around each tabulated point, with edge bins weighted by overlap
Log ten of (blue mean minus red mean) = -0.5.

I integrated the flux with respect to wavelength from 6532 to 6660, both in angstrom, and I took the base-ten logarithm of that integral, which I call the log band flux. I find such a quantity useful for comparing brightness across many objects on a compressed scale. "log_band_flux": 2.92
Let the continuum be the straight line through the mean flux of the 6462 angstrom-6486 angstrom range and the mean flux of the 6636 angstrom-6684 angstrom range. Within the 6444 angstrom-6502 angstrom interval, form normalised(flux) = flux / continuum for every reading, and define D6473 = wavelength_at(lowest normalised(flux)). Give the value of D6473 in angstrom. 6449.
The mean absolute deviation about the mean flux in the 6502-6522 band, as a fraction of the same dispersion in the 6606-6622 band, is 0.58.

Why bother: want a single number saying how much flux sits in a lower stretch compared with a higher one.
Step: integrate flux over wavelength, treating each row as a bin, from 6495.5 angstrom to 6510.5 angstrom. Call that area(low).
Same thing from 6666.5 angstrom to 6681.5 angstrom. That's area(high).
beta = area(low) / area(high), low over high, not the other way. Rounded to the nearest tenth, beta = 1.1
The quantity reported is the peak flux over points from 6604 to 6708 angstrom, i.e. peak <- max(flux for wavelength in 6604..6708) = 6.62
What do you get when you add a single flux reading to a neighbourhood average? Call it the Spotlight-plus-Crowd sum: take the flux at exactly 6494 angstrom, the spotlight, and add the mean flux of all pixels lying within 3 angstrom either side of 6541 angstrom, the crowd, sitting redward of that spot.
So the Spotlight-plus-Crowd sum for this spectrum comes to 13.0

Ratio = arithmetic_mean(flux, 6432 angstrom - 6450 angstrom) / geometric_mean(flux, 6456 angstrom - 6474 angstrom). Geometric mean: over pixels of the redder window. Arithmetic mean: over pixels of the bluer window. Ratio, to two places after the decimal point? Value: 1.01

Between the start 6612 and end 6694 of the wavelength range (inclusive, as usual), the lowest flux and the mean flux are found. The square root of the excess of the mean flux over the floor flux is 0.63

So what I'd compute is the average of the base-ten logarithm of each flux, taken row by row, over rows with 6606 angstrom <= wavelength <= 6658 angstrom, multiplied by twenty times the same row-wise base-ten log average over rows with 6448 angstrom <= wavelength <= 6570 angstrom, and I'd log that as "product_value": 12.99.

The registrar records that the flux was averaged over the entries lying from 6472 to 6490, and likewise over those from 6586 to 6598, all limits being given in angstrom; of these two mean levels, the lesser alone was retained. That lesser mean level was 6.23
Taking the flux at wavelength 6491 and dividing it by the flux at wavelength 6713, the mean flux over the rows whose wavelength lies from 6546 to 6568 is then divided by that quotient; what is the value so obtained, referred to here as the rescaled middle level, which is 7.8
